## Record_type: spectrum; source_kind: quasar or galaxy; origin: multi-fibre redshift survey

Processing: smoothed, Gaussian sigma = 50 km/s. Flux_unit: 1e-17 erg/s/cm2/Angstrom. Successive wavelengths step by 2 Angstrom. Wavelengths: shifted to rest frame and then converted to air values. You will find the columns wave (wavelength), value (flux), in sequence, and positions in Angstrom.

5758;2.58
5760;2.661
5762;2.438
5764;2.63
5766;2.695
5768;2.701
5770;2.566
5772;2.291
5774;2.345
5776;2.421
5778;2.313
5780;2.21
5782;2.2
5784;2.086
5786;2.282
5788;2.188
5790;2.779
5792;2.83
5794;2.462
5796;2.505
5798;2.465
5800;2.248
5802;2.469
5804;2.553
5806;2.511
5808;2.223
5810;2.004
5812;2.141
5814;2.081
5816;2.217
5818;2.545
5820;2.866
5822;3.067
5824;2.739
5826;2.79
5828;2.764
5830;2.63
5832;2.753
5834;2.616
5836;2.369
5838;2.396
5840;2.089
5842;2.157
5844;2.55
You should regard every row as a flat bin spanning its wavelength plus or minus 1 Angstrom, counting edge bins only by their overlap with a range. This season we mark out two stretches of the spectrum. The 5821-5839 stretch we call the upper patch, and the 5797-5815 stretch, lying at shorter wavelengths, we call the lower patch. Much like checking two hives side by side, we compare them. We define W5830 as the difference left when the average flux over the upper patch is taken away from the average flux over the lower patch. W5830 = -0.38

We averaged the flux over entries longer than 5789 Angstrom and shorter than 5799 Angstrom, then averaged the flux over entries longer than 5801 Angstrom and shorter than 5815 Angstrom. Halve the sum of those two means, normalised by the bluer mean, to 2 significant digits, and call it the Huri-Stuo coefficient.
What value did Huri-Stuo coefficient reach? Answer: 0.94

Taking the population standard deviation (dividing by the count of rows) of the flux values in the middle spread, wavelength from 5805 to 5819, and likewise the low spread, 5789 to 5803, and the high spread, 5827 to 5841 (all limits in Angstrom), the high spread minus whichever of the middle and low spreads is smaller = 0.04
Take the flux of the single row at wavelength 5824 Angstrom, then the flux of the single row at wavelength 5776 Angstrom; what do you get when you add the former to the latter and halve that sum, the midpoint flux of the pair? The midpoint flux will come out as 2.58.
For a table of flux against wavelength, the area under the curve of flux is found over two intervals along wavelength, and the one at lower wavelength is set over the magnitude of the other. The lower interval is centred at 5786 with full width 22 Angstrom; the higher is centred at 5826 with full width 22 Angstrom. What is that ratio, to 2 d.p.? 0.90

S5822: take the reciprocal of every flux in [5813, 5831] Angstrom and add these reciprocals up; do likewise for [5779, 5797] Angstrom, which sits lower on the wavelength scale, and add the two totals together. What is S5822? 7.3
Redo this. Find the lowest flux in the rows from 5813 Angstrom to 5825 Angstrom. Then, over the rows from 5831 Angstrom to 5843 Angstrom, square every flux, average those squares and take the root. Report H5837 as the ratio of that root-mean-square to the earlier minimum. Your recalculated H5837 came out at 1.16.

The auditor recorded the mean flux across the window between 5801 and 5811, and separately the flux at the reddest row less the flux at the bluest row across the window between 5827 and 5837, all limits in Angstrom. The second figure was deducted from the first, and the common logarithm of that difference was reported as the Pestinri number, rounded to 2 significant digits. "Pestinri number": 0.44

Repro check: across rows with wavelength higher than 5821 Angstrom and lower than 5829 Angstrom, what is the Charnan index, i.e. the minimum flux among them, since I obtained 2.739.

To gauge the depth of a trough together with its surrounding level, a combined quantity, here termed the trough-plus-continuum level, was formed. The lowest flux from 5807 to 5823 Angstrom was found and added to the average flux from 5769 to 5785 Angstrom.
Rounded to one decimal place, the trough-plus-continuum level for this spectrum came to 4.3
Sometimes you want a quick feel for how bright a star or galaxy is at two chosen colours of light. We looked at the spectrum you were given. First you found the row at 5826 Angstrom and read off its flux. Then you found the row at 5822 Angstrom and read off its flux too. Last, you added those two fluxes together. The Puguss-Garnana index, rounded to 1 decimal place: 5.9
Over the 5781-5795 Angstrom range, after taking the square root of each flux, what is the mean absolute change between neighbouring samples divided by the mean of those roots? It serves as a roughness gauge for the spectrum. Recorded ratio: 0.049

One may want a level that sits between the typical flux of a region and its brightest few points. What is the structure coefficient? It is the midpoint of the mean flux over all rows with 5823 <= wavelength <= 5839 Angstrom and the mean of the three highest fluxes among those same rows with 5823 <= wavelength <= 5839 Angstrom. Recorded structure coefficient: 2.70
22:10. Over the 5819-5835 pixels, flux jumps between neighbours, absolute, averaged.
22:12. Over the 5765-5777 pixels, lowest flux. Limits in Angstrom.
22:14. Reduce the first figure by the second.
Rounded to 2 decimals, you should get -2.15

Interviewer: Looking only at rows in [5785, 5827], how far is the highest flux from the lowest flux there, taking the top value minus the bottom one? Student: 1.1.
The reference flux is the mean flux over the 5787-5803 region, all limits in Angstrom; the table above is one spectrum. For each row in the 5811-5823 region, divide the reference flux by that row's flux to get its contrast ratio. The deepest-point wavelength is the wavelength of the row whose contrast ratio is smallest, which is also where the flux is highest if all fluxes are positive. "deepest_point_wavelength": 5822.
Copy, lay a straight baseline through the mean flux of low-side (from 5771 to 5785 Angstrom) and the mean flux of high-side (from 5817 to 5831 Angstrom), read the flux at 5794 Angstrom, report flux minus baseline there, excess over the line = 0.0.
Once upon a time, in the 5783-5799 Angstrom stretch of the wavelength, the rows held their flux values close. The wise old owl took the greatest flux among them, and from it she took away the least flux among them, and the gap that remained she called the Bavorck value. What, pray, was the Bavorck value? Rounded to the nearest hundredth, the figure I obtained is 0.74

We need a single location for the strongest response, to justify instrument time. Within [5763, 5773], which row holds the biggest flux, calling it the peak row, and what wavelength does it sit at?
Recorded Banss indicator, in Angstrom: 5768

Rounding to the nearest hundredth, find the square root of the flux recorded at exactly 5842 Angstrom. 1.47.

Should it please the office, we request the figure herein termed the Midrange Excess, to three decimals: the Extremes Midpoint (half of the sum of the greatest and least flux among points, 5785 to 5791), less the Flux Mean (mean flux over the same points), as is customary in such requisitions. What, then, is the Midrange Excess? 0.067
